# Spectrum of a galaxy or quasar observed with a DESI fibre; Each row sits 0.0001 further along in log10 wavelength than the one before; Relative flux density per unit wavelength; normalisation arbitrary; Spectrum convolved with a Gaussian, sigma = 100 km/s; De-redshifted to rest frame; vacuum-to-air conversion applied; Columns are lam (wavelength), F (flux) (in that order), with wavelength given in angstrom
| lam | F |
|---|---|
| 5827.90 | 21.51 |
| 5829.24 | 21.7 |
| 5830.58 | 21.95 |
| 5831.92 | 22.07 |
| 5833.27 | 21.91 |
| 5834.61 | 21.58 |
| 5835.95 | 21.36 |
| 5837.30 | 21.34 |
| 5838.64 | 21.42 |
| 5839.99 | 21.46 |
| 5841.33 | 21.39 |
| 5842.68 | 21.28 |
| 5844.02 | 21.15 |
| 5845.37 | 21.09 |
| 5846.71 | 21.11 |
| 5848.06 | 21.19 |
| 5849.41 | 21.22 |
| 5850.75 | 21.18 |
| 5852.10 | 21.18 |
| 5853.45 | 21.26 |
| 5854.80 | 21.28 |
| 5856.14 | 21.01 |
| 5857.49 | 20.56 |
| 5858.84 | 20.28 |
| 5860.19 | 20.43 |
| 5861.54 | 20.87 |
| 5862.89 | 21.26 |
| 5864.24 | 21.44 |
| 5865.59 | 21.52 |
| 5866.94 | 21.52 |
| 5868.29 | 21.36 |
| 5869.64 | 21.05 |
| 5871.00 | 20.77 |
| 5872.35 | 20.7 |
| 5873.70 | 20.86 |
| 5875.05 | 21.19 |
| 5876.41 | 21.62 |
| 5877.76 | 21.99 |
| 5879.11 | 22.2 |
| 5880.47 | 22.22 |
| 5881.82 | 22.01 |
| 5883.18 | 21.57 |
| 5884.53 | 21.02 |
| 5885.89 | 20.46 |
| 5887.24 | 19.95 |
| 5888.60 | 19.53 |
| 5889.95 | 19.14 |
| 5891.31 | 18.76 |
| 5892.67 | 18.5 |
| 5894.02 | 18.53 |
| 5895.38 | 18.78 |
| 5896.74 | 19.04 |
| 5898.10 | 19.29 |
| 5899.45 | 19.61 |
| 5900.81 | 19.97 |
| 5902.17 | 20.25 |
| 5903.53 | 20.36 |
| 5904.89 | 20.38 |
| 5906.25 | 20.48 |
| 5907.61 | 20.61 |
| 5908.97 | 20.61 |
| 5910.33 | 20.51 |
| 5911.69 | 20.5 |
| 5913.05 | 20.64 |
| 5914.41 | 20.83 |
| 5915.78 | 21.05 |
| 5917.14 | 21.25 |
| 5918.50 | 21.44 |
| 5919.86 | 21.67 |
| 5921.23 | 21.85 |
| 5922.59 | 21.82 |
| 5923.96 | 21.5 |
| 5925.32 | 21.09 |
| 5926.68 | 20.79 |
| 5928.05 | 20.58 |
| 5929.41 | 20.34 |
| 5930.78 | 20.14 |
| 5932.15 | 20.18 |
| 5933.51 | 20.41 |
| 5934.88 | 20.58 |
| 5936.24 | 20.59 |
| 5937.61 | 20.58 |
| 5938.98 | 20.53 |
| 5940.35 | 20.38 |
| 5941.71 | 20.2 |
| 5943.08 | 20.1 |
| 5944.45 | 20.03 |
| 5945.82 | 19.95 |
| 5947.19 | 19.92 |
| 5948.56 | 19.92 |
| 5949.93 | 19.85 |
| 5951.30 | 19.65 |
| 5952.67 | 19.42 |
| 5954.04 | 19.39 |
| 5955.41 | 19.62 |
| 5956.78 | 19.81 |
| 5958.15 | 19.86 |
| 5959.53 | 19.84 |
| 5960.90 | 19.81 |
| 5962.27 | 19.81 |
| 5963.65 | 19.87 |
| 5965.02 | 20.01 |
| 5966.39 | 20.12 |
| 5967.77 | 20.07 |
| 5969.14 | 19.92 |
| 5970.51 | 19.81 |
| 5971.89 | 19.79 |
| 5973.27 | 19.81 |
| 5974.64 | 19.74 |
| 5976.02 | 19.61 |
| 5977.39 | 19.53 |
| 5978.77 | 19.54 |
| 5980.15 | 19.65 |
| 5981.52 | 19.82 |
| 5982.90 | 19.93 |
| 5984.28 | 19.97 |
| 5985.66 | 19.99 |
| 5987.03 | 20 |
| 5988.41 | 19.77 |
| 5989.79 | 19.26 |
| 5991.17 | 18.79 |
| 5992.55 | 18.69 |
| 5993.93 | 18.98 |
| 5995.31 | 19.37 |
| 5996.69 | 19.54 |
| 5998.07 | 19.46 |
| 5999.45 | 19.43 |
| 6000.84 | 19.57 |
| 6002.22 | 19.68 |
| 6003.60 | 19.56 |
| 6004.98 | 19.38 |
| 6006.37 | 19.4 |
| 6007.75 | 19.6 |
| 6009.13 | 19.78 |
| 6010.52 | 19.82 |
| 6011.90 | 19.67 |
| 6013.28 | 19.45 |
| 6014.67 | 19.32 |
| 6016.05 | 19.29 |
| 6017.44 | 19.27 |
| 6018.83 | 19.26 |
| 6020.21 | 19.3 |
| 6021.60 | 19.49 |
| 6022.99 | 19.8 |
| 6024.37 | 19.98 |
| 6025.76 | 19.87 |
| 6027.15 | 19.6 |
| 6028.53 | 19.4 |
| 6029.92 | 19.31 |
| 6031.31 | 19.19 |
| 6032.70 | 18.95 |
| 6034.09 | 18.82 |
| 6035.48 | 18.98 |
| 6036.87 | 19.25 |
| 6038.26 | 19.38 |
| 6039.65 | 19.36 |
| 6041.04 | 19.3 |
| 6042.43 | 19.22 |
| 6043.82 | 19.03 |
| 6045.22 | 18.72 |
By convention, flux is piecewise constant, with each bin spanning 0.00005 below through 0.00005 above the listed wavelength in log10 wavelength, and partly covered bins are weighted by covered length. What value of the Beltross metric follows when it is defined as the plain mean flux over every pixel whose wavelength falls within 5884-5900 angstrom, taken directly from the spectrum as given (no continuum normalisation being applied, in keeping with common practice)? 19.4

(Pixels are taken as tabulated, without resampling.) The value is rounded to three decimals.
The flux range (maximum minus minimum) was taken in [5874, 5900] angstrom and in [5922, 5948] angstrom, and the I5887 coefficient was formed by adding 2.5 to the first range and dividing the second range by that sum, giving 0.305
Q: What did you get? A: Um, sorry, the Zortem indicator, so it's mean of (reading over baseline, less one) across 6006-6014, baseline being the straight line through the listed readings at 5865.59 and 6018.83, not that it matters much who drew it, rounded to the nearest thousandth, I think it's 0.012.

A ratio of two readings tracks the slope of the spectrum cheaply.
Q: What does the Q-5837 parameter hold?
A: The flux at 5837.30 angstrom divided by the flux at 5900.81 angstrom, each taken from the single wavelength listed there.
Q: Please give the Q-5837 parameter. 1.07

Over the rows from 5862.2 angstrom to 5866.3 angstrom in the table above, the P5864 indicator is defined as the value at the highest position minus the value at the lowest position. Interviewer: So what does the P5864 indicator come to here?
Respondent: 0.3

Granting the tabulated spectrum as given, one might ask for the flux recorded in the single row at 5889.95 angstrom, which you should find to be 19.14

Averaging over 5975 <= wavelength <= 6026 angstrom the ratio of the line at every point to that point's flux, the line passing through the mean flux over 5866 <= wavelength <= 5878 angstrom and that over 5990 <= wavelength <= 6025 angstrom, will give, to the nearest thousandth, 1.000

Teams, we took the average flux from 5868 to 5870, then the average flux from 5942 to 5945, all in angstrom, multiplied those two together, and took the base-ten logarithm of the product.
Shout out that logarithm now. 2.63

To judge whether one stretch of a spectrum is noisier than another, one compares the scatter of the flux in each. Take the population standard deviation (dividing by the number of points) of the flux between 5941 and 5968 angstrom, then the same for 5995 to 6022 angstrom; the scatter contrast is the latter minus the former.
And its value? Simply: 0.0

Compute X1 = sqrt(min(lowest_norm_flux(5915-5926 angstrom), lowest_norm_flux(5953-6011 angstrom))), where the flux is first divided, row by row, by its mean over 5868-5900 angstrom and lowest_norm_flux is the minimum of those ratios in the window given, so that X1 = 0.957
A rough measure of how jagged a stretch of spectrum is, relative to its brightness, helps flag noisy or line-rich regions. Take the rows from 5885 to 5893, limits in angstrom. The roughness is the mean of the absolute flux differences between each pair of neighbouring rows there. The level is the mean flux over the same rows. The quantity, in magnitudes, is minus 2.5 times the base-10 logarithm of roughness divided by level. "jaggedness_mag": 4.24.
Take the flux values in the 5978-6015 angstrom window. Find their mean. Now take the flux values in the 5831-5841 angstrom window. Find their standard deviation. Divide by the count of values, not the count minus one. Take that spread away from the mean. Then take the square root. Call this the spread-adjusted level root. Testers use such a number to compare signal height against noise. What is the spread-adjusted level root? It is 4.390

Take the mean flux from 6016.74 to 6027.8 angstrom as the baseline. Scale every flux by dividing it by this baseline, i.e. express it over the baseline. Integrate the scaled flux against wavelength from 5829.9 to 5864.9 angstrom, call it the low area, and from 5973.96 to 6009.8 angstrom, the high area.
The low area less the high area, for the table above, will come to 2.2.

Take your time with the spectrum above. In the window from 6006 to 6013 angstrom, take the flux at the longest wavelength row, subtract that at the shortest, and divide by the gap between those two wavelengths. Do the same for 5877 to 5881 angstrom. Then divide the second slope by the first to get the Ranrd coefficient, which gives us 1.7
